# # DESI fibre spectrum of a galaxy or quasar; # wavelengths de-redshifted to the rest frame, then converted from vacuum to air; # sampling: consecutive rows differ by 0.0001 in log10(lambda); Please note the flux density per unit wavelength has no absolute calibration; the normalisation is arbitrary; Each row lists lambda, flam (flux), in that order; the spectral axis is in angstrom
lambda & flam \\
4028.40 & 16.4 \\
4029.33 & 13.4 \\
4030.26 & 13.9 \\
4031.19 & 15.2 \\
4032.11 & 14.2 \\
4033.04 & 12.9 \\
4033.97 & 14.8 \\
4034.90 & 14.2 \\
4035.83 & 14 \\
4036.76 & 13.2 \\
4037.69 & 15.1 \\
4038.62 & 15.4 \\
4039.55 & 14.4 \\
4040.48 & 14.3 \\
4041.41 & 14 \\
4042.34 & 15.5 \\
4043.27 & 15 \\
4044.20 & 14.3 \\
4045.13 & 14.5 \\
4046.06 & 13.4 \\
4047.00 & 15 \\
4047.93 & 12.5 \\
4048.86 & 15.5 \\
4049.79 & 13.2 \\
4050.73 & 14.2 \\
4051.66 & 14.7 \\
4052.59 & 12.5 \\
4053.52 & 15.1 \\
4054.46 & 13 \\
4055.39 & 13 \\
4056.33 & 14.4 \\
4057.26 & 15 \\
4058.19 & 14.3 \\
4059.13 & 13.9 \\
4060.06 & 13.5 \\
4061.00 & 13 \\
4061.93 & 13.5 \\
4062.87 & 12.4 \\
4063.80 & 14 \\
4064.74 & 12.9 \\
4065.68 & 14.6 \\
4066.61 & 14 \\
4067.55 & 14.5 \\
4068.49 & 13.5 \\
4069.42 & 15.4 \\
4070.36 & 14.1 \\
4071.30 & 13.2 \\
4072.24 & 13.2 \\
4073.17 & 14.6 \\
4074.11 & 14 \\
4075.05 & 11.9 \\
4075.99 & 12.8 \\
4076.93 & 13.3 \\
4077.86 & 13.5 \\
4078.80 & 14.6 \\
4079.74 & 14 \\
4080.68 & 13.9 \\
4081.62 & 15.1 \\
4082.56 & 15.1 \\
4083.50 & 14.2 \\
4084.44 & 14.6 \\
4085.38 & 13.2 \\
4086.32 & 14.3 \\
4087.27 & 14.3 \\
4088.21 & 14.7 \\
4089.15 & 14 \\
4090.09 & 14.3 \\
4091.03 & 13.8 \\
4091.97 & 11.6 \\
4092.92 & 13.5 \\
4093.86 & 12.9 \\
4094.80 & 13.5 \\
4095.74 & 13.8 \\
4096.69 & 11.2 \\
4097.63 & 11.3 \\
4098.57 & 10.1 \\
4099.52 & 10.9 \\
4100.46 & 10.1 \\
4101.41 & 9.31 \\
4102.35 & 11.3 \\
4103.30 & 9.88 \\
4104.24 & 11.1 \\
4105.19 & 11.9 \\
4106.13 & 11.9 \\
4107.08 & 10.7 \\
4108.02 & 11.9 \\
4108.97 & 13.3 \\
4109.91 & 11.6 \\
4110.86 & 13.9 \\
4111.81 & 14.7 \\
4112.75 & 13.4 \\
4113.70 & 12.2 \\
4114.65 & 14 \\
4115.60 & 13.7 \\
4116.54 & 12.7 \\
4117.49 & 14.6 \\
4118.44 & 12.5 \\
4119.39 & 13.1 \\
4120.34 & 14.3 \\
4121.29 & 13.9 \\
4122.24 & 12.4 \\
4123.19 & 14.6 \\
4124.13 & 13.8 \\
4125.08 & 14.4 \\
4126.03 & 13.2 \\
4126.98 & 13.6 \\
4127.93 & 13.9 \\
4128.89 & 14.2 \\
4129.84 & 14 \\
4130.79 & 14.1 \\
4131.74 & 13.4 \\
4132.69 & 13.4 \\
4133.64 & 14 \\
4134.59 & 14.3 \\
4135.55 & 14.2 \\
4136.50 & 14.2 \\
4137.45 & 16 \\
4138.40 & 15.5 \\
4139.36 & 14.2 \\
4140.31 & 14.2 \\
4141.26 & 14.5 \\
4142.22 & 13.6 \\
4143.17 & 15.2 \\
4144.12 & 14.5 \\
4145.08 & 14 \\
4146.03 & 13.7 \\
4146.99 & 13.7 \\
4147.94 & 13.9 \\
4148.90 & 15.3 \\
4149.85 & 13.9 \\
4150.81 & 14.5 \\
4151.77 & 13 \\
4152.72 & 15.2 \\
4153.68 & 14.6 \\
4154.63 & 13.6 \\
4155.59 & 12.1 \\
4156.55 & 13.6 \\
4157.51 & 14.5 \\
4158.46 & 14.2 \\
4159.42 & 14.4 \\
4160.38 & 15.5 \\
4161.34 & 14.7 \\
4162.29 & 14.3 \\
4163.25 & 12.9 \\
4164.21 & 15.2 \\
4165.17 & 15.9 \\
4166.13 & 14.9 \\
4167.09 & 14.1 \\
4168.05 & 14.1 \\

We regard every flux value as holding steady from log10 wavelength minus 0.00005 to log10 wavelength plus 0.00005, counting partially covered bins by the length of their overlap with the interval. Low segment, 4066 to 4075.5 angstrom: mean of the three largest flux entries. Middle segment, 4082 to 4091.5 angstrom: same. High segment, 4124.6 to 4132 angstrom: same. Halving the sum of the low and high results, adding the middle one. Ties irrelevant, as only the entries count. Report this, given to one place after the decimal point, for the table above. 29.3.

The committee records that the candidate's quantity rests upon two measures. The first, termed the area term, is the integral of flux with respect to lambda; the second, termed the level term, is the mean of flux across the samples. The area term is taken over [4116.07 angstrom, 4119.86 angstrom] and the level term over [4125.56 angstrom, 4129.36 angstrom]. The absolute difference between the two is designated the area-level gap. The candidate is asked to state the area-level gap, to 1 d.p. 36.4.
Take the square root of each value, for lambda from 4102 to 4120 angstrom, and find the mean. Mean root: 3.54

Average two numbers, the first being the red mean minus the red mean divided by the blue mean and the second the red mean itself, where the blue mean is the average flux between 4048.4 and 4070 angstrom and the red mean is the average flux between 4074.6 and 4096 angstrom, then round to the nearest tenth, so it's 13.3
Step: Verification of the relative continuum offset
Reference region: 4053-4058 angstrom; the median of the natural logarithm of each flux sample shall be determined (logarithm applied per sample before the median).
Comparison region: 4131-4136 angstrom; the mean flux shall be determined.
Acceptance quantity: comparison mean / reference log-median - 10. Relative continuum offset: -4.80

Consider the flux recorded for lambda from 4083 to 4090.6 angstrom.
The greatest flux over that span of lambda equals 14.7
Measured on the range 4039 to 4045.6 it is 15.5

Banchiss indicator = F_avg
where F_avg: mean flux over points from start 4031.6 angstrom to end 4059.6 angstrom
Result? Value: 14.2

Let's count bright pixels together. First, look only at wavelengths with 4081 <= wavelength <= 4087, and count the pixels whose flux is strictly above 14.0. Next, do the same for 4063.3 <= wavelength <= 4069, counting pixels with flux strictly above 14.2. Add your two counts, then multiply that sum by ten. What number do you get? 70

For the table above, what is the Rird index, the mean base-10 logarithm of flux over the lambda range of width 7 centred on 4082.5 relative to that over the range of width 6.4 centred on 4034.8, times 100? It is 101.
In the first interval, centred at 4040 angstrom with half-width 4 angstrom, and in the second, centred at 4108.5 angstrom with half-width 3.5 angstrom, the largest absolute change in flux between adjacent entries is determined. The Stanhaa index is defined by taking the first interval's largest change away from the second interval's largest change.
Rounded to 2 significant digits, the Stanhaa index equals 0.40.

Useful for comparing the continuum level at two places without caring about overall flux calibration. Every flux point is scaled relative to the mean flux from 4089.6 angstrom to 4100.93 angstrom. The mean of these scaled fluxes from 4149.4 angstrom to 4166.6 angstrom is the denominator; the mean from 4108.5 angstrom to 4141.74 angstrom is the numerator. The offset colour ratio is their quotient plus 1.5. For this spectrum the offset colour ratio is 2.469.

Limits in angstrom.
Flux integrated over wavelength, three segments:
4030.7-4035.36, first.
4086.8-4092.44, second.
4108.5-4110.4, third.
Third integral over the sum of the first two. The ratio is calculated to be 0.2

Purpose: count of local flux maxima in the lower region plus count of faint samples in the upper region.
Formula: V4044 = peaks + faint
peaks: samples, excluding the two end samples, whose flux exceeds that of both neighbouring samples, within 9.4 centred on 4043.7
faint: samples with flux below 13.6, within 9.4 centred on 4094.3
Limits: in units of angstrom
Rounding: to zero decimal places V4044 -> 10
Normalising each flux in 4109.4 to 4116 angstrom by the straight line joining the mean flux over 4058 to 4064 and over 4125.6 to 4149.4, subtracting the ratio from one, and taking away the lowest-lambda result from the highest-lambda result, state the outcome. -0.15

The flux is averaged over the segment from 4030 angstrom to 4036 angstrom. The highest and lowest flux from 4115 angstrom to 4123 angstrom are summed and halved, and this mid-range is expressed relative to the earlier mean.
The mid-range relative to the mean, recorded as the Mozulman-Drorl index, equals 0.95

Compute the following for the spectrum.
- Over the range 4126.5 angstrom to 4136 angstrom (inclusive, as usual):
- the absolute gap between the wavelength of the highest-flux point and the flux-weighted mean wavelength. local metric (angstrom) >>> 3.3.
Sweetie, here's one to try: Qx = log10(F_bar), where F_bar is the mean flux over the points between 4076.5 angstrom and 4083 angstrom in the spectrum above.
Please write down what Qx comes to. 1.153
